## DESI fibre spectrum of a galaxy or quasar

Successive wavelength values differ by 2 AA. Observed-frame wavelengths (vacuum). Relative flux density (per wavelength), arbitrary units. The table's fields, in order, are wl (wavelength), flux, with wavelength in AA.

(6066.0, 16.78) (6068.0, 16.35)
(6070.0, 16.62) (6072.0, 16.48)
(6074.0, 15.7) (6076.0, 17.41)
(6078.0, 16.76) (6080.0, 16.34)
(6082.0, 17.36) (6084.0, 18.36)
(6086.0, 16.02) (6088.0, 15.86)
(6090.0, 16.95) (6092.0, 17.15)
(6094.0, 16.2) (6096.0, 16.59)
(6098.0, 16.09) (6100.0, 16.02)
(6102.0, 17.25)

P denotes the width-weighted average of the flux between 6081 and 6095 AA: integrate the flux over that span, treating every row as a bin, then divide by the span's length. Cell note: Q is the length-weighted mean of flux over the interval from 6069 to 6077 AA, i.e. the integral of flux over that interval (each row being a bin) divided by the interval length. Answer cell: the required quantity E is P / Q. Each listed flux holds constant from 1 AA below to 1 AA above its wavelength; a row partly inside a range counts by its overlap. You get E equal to 1.02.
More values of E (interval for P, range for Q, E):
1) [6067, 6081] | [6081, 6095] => 0.98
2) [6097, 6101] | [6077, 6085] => 0.93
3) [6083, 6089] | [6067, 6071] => 1.02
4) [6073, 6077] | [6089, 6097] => 0.99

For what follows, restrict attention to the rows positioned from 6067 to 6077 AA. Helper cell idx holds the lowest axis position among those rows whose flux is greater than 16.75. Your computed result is 6076.0 AA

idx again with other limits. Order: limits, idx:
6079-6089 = 6082.0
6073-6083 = 6076.0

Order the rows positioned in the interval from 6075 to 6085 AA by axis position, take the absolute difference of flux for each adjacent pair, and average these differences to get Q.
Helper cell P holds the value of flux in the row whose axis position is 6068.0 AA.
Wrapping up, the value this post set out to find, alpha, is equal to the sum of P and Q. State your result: 17.1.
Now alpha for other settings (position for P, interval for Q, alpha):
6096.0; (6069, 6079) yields 17.4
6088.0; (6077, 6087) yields 17.1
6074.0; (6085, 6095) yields 16.3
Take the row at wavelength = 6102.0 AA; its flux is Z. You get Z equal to 17.25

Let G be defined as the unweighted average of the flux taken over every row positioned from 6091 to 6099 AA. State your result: 16.5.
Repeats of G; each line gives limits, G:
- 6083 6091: 16.8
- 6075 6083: 17.0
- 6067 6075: 16.3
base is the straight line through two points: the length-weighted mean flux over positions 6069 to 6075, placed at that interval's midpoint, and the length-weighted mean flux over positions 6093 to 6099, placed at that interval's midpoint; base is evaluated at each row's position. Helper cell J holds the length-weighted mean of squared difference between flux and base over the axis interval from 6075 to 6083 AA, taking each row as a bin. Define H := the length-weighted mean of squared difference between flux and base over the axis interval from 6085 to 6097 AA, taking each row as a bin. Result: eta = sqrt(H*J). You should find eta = 0.42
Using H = 0.25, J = 0.7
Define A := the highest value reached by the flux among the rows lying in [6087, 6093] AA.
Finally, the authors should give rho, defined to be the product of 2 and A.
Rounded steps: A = 17.15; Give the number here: 34.3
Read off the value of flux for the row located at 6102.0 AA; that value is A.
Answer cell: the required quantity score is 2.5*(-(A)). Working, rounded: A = 17.25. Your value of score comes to -43.1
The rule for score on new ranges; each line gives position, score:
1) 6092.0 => -42.9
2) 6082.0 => -43.4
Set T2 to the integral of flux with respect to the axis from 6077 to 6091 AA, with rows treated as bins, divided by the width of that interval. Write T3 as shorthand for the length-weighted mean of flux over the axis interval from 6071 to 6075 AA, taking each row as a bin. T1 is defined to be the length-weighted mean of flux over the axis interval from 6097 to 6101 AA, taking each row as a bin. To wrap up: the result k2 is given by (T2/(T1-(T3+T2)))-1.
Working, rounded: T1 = 16.1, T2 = 16.81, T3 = 16.1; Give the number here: -2.00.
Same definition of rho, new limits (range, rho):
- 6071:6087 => 36.7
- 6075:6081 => 34.8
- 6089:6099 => 34.3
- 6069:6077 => 34.8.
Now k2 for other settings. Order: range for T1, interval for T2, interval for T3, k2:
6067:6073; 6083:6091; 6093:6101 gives -2.02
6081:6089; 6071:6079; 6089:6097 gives -2.01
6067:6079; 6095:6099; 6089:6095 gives -1.99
